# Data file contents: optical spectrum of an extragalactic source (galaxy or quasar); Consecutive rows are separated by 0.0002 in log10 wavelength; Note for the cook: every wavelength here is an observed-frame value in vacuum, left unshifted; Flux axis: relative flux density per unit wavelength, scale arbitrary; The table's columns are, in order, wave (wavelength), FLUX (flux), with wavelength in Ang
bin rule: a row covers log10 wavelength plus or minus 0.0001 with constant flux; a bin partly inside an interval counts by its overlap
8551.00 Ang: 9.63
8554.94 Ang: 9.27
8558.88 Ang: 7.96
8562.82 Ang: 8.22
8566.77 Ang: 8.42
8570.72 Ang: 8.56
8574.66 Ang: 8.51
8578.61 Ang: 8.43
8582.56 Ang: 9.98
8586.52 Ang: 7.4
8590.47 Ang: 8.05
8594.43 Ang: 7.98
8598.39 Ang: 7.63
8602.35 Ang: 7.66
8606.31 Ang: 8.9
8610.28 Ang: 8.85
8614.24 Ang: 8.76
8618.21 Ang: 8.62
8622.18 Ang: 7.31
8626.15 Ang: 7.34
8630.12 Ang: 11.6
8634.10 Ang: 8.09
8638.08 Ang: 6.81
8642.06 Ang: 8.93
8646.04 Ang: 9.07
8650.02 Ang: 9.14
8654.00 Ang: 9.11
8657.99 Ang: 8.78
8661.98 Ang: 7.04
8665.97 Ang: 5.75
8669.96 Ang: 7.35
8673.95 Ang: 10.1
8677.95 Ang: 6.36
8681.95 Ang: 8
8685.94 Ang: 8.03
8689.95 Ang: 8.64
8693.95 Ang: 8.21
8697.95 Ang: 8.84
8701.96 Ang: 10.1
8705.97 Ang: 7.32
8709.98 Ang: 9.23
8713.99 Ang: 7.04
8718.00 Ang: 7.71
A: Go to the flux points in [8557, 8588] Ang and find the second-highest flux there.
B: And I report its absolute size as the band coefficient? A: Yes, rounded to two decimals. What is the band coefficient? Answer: 8.56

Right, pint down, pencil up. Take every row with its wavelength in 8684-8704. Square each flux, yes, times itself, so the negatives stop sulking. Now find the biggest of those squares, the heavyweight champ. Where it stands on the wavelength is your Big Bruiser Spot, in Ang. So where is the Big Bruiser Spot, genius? 8701.96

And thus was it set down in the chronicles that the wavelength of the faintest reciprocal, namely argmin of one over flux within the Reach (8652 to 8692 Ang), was 8673.95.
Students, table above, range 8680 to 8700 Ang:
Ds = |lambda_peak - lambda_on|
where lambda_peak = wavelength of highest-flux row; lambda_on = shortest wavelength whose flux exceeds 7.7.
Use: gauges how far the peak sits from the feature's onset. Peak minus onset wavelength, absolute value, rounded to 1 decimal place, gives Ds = 16.0 Ang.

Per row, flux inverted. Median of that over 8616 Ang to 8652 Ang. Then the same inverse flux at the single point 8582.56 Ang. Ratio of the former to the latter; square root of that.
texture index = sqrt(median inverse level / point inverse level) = 1.08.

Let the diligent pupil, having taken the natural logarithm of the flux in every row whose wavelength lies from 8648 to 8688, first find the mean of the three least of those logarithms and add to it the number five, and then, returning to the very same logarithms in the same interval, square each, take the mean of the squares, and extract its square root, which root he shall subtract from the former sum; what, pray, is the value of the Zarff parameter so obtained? 4.78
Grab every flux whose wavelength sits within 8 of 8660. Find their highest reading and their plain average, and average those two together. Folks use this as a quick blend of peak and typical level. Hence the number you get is 8.4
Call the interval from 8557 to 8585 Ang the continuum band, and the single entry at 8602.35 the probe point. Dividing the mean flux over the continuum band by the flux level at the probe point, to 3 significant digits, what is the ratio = 1.12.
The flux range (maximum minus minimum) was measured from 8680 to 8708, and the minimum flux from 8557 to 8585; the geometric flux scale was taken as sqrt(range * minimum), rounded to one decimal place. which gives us 4.7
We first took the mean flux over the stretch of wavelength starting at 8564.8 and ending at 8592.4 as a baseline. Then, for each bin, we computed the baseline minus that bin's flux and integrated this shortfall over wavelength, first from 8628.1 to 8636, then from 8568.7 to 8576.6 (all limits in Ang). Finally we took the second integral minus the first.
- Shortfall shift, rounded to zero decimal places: 10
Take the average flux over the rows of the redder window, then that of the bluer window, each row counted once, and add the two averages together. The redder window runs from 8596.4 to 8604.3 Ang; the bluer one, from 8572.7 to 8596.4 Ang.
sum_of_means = 16.04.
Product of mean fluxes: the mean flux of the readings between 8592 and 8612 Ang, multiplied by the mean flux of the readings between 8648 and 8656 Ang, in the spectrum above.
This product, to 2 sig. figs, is 75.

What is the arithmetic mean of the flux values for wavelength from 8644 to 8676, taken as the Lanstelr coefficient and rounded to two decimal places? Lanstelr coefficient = 8.29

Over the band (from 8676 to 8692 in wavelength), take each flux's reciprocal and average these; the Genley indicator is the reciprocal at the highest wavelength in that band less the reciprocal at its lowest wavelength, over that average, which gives -0.32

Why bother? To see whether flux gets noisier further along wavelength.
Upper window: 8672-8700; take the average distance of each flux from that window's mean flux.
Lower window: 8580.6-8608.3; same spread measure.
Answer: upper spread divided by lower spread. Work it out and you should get 1.1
